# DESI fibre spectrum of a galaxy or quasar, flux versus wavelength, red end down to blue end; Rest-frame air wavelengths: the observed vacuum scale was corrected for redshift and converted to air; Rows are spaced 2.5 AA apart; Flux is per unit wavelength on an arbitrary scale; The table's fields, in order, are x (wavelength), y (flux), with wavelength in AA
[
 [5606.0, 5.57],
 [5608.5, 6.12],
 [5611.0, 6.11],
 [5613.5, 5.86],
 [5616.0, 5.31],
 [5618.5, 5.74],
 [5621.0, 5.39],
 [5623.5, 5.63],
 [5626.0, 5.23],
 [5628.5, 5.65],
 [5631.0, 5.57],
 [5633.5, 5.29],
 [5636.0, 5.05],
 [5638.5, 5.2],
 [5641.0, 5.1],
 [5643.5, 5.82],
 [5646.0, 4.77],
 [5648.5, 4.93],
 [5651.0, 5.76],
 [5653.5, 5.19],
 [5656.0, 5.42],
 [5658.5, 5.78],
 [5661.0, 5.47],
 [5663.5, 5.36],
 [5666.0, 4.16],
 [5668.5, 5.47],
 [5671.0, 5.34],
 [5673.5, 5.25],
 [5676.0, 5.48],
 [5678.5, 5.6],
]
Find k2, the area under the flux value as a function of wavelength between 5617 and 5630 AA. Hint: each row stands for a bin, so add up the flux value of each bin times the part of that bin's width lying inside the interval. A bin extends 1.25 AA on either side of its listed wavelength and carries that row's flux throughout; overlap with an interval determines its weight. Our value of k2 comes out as 72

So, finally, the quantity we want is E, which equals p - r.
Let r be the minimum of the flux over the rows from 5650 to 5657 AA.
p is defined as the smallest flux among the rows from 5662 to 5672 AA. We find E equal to -1.0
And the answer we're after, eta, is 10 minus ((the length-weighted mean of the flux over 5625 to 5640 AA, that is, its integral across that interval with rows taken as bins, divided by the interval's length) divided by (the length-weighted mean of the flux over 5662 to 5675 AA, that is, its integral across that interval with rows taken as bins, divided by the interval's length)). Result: 8.96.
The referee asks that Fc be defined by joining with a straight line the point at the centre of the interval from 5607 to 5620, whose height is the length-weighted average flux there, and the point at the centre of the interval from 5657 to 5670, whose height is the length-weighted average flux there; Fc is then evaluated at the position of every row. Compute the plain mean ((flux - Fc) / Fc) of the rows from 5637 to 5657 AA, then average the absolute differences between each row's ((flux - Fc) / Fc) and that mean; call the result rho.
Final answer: 0.059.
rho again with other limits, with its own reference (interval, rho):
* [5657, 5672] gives 0.069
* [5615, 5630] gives 0.034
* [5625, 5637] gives 0.034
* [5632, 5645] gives 0.042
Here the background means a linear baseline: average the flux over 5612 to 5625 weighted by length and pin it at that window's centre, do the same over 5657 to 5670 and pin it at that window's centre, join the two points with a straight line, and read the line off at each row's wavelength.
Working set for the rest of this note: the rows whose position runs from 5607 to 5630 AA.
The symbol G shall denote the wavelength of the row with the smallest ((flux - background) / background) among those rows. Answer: 5626.0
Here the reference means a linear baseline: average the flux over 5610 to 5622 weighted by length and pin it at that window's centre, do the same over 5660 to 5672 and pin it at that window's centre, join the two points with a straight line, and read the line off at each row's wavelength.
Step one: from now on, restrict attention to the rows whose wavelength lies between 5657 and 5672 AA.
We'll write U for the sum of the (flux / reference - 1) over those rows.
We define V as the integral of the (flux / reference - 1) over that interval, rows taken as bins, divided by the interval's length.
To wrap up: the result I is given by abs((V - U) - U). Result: 0.21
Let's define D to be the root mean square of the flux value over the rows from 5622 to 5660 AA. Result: 5.37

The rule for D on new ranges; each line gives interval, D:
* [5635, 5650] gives 5.16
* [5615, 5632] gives 5.51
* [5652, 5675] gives 5.29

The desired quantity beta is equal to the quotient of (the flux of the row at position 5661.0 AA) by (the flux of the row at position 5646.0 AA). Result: 1.15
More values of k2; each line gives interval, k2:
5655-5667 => 63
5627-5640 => 69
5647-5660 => 70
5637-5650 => 67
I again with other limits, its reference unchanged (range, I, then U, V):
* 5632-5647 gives 0.45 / -0.25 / -0.04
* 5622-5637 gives 0.26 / -0.14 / -0.02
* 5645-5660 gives 0.03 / 0.02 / 0.01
